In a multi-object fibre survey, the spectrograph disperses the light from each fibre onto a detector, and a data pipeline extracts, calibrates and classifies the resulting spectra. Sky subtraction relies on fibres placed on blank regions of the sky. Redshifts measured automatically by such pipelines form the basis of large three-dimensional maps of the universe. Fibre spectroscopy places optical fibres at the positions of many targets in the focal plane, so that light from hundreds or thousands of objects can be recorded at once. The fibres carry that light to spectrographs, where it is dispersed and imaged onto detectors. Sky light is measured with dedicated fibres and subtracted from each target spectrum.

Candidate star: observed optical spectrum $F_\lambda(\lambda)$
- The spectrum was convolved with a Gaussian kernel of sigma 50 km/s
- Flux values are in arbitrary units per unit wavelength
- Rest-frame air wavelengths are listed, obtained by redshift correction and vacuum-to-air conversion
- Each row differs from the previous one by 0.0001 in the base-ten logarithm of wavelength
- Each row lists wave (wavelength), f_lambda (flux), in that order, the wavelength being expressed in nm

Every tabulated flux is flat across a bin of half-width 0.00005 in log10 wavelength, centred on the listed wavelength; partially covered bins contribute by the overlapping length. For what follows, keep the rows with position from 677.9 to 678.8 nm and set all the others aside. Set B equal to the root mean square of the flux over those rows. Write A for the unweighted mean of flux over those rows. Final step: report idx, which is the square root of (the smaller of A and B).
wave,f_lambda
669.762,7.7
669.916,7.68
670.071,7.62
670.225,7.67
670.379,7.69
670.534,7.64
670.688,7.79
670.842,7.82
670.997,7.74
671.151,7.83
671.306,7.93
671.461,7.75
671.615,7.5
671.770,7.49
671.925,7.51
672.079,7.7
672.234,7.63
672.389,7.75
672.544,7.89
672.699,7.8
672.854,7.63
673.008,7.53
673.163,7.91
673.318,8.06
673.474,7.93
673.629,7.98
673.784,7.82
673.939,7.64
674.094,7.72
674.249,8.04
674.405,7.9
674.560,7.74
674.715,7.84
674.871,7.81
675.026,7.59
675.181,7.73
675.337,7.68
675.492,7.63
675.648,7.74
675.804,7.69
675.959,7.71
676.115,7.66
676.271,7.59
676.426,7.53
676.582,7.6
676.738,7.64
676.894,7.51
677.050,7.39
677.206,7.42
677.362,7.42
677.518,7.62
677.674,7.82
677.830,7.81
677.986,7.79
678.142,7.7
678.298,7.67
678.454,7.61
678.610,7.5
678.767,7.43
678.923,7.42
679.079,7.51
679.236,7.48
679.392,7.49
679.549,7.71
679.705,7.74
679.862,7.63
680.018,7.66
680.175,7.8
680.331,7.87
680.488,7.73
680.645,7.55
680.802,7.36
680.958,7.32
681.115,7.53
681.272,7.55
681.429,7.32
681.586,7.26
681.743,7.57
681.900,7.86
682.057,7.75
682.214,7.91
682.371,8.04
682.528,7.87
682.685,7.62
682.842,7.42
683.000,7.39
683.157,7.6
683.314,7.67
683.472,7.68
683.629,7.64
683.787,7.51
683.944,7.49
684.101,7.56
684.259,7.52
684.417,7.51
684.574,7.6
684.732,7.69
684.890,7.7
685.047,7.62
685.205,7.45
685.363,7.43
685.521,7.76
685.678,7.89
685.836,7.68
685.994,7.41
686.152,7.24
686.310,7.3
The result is 2.76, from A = 7.62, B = 7.62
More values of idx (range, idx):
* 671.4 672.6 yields 2.77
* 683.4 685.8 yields 2.76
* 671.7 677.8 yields 2.77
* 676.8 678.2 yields 2.76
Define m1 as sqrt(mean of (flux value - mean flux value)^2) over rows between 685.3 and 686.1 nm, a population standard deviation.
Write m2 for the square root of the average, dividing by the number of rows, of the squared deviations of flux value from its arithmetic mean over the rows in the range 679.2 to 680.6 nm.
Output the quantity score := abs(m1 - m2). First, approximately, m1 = 0.19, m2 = 0.12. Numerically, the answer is 0.064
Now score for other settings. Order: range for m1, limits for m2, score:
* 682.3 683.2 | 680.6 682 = 0.056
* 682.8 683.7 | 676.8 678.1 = 0.058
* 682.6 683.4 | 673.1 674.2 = 0.024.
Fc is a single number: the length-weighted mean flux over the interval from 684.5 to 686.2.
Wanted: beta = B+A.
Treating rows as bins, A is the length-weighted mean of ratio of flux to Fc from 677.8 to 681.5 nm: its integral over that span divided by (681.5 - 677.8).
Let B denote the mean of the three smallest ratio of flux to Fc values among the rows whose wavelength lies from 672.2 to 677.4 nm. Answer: 1.97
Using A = 1.00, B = 0.98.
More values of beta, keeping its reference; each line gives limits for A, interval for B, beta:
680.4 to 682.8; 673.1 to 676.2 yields 2.01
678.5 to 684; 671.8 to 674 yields 2.00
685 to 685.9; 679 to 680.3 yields 1.99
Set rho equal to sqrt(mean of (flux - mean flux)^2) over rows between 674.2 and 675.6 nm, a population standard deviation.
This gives 0.13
